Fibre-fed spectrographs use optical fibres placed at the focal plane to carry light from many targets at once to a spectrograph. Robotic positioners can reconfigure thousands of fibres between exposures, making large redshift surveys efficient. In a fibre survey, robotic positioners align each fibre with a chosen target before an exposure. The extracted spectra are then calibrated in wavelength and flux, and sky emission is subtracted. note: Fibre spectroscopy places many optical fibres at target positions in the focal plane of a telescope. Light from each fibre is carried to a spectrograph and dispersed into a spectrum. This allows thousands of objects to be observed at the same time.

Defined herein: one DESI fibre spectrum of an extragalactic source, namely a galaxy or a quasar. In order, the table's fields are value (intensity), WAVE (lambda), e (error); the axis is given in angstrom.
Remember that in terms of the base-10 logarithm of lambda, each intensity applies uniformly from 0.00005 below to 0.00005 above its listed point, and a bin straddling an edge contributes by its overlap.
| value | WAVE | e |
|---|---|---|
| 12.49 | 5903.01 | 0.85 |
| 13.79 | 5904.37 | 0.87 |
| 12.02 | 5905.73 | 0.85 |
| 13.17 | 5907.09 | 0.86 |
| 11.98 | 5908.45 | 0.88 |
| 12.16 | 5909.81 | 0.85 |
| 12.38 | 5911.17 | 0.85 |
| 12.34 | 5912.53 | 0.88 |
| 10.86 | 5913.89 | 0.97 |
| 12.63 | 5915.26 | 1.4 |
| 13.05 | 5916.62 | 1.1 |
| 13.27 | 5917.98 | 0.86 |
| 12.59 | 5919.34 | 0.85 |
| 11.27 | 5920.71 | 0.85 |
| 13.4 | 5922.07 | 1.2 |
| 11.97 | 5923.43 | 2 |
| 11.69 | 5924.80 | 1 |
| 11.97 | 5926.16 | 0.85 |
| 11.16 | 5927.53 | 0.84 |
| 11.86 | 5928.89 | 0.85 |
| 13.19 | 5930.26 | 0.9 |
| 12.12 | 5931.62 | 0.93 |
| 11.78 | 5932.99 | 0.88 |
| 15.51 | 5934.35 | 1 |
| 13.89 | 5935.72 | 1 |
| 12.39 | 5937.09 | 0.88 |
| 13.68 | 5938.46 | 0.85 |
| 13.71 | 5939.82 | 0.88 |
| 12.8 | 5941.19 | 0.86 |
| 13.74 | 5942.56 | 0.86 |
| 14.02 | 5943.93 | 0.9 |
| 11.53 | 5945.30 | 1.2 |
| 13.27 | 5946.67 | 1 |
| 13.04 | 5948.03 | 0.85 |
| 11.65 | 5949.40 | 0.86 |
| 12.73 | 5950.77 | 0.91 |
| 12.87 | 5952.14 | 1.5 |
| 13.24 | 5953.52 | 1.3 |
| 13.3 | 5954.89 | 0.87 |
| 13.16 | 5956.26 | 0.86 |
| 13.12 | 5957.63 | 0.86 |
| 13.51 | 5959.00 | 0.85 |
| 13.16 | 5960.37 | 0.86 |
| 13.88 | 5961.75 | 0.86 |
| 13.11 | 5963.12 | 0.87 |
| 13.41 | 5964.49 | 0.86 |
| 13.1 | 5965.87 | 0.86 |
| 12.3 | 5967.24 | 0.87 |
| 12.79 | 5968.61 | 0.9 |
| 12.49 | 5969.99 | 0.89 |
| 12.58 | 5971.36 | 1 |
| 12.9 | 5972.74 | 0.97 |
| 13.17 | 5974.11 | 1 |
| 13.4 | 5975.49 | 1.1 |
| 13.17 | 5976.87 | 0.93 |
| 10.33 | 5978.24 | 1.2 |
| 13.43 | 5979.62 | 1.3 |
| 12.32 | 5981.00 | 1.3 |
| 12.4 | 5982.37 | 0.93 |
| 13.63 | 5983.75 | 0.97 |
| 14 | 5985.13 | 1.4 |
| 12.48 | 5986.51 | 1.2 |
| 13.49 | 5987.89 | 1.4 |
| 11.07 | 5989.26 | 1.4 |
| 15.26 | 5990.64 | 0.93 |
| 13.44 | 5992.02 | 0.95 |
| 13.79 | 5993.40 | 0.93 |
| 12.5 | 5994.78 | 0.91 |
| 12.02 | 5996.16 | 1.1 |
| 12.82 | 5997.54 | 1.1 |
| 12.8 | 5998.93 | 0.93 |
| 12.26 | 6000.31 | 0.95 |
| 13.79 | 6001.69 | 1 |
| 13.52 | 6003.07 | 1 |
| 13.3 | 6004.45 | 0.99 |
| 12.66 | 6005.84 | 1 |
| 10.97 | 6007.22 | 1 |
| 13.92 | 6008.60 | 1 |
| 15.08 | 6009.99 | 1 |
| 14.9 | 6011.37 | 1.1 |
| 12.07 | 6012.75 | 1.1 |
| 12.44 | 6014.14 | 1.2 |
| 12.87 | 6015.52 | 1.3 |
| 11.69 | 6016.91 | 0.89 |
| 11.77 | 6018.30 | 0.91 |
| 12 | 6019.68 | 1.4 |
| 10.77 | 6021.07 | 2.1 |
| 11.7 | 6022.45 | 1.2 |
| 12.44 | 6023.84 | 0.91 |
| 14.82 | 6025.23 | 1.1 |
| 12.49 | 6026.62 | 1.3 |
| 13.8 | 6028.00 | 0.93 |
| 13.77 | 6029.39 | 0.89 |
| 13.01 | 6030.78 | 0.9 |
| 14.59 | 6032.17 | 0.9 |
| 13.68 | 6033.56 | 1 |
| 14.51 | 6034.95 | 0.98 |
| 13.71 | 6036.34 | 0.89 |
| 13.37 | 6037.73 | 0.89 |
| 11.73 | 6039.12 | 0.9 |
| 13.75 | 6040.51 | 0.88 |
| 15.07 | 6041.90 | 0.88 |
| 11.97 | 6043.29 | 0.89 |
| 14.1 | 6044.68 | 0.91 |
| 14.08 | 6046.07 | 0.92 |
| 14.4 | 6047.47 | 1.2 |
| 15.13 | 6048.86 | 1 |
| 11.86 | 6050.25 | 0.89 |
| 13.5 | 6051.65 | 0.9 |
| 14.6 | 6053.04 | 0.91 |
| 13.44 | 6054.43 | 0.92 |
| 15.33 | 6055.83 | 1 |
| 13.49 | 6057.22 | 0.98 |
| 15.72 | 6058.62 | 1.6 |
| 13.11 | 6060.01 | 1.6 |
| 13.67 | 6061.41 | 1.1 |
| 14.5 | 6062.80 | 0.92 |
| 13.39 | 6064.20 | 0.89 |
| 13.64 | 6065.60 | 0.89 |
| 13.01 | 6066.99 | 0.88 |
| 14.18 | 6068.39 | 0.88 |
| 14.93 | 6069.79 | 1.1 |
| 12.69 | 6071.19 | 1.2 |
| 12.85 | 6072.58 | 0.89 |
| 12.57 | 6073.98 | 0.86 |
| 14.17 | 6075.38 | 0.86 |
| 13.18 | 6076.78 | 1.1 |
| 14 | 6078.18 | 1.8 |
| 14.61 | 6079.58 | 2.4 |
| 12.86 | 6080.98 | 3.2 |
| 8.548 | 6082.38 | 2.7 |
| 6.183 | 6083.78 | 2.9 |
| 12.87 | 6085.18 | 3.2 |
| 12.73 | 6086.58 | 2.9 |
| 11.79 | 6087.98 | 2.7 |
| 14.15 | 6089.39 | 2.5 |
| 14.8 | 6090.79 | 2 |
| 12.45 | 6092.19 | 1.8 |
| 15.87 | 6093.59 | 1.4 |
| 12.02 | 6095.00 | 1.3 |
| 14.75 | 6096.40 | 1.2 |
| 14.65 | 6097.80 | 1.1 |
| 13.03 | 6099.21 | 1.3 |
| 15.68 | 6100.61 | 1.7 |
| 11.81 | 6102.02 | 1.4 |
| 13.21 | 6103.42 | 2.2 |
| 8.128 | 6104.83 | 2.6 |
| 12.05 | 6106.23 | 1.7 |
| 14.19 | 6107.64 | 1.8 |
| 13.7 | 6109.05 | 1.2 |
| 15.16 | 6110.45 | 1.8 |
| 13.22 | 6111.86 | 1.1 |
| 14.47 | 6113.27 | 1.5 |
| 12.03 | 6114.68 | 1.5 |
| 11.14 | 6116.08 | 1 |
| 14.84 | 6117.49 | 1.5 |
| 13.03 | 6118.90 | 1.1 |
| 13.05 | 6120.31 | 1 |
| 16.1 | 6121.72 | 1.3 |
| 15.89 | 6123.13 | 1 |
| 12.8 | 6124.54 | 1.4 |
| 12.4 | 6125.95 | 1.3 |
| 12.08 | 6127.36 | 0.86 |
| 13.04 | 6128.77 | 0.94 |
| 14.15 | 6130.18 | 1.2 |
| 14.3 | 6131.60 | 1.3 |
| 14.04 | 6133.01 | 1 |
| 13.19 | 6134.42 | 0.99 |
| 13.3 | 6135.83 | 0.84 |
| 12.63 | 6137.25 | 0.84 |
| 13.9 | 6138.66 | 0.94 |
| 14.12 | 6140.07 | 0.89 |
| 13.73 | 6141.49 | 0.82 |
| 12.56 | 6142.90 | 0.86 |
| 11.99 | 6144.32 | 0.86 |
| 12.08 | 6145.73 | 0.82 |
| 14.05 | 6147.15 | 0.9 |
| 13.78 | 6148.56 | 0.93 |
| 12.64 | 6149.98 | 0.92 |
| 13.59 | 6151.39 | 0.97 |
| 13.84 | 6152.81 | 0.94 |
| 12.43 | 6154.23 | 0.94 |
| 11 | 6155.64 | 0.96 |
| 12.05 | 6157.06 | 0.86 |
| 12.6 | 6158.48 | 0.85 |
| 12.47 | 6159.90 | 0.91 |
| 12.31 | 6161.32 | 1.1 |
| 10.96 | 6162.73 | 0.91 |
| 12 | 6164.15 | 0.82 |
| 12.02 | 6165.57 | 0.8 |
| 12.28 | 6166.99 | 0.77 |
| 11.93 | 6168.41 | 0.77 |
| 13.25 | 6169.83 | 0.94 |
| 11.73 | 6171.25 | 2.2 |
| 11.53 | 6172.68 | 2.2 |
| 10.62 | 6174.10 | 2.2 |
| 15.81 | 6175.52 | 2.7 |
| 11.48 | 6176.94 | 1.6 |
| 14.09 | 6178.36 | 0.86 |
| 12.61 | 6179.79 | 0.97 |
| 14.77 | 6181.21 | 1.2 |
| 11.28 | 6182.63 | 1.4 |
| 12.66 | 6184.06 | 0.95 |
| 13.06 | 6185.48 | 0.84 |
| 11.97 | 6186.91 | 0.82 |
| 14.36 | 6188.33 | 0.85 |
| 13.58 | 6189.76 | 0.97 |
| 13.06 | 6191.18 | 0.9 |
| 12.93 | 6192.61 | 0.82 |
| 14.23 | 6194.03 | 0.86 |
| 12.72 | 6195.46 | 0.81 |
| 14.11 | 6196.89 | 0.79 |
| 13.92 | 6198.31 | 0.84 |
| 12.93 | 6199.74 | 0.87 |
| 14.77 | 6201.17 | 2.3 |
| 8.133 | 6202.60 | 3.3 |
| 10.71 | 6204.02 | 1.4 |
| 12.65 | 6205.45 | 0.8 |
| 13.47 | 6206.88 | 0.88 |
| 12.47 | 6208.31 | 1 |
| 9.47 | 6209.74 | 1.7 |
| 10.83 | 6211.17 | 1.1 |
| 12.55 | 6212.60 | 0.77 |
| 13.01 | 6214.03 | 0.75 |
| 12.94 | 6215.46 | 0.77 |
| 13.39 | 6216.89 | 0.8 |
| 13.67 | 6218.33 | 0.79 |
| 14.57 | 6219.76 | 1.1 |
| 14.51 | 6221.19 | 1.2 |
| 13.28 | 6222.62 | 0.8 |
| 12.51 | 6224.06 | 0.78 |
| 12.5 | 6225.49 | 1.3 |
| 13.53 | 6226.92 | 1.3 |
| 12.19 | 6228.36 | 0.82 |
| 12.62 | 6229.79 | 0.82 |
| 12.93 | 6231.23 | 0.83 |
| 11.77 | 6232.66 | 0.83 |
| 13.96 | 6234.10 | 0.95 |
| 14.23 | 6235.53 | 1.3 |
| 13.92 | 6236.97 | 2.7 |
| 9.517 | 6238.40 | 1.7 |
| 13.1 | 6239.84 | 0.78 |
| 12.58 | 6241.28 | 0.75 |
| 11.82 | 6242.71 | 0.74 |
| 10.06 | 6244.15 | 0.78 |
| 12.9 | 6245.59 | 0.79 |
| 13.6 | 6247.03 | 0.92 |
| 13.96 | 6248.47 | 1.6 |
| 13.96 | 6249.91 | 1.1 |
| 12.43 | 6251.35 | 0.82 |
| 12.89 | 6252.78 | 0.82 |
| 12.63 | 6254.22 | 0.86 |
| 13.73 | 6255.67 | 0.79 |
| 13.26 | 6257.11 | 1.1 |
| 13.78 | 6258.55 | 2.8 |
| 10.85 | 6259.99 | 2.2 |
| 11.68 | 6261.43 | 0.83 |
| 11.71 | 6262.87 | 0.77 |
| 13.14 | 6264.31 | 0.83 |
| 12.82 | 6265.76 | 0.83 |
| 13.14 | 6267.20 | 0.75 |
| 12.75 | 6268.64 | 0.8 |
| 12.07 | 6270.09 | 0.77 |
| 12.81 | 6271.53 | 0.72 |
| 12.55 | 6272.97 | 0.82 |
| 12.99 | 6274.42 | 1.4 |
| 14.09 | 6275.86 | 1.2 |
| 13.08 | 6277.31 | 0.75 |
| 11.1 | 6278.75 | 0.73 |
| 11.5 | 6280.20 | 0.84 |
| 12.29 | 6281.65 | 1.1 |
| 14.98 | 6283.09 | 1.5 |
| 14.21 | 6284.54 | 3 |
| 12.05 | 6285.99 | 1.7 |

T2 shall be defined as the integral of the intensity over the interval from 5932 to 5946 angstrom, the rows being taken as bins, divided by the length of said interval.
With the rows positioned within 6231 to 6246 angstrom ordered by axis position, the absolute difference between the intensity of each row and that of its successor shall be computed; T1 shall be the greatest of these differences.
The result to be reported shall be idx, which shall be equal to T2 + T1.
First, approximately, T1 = 4.4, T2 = 13.3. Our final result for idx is 17.7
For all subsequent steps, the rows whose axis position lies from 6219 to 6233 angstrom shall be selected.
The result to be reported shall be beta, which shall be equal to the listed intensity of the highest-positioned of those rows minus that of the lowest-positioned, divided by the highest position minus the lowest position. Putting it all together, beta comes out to -0.217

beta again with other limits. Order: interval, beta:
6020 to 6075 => 0.034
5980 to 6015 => 0.004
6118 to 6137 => 0.016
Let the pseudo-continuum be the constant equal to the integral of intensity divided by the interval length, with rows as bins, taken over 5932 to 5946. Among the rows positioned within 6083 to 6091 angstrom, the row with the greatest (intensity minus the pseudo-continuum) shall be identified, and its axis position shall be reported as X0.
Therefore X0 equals 6090.79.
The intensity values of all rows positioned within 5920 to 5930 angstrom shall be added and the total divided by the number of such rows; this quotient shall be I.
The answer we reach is 11.9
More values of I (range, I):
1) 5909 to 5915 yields 11.9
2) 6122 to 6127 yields 13.7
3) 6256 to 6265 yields 12.4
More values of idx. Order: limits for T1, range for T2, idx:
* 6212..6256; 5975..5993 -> 17.4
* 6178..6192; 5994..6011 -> 16.5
